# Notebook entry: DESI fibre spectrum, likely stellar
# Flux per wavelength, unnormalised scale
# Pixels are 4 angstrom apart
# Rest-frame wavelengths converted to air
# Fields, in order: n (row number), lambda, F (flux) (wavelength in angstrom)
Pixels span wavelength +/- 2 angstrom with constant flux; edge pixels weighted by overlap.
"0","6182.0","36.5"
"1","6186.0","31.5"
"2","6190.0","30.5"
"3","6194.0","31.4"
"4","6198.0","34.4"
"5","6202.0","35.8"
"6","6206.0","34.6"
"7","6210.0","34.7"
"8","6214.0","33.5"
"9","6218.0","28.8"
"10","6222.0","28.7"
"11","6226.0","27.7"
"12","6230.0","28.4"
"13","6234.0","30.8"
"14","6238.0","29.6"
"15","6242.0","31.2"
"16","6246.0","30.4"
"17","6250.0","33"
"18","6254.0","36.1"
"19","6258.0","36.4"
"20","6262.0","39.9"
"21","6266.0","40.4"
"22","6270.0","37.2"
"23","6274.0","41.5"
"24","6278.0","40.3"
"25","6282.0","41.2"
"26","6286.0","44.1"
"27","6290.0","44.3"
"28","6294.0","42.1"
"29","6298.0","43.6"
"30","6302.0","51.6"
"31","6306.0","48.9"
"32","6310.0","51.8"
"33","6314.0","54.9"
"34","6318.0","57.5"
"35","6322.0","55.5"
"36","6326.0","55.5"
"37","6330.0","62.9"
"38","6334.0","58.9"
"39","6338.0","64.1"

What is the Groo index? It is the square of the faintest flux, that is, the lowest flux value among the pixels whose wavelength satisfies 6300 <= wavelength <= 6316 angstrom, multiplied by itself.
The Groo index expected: 2391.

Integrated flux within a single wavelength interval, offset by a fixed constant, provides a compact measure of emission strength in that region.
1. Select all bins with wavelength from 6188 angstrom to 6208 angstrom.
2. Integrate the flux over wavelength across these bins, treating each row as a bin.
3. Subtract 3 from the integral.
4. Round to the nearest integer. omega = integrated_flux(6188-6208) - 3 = 664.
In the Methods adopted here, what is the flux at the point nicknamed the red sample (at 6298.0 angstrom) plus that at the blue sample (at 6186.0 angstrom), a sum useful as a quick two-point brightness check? 75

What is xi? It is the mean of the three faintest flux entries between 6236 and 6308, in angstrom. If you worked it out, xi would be 30.4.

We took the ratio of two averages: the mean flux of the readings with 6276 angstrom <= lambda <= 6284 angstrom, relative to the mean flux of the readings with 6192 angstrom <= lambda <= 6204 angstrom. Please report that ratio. 1.20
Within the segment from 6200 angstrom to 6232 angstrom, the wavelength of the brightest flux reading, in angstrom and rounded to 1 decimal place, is 6202.0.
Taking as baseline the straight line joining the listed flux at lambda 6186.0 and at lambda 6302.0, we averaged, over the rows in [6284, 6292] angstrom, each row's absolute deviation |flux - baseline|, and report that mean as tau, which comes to 5.0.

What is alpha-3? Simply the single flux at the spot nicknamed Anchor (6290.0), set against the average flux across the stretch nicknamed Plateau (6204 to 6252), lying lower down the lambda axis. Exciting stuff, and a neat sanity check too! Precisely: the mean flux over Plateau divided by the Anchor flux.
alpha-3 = 0.70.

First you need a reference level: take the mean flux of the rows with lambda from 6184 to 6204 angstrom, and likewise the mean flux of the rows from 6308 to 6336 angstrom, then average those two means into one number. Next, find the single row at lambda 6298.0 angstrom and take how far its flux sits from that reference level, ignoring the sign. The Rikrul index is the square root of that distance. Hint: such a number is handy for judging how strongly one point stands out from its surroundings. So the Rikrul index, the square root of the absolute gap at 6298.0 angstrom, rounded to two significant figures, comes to 1.1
